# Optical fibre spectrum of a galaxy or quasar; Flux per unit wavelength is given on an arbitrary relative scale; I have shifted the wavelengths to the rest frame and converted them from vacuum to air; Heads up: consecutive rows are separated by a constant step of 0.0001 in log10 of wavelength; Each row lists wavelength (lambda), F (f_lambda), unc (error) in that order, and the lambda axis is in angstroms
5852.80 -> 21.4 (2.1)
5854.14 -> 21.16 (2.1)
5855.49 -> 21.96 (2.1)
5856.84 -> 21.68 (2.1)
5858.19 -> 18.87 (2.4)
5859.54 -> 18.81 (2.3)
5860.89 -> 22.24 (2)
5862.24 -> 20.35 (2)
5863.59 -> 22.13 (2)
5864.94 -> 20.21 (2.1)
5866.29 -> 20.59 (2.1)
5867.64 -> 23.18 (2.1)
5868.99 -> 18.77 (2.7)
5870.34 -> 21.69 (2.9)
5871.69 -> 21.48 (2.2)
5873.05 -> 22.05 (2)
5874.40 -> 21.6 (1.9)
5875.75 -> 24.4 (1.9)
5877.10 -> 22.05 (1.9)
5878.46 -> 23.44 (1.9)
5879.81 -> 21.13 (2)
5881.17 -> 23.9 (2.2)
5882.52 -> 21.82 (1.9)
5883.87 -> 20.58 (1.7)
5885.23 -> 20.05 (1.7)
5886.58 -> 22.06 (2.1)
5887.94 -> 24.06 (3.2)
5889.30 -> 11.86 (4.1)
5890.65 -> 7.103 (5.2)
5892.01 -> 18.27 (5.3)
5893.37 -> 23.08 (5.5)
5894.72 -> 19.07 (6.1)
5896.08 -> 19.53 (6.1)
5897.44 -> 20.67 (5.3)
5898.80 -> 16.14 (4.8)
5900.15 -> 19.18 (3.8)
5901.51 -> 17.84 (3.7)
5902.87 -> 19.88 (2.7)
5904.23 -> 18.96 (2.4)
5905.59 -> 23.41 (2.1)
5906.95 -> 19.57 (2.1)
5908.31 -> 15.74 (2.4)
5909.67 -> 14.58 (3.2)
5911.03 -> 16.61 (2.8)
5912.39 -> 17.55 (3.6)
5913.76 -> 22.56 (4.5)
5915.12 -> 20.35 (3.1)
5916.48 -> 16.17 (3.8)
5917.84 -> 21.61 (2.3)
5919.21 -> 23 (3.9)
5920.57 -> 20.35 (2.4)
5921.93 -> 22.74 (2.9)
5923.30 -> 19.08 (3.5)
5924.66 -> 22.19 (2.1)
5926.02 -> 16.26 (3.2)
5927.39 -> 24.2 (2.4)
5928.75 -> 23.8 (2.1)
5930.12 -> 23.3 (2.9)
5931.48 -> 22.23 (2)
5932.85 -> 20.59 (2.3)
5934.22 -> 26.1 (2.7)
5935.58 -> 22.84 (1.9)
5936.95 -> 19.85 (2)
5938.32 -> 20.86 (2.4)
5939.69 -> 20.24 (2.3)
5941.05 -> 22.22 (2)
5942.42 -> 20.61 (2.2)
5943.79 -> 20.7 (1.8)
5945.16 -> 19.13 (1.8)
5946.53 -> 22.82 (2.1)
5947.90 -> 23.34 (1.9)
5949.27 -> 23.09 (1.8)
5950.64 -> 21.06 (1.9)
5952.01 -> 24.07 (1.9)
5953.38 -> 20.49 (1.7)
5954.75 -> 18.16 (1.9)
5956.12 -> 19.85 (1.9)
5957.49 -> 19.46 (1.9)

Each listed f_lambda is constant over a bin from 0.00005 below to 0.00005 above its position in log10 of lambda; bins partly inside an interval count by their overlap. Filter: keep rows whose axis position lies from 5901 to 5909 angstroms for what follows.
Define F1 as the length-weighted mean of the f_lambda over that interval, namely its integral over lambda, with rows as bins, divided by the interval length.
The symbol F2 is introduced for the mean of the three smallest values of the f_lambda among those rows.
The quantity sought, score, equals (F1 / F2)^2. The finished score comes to 1.21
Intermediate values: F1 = 19.3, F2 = 17.5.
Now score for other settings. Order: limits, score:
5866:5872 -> 1.09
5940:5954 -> 1.17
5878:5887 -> 1.12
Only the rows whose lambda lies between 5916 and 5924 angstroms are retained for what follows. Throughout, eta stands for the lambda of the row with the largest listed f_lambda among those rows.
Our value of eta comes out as 5919.21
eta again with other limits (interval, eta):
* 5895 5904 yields 5897.44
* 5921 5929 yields 5927.39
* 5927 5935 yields 5934.22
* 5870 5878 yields 5875.75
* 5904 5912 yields 5905.59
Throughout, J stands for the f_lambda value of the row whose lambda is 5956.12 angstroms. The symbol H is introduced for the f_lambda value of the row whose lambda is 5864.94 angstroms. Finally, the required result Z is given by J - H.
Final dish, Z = -0.4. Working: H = 20.21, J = 19.85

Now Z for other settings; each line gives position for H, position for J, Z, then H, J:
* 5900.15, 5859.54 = -0.4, 19.18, 18.81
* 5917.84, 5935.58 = 1.2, 21.61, 22.84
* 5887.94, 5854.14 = -2.9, 24.06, 21.16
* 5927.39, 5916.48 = -8.0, 24.2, 16.17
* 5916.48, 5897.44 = 4.5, 16.17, 20.67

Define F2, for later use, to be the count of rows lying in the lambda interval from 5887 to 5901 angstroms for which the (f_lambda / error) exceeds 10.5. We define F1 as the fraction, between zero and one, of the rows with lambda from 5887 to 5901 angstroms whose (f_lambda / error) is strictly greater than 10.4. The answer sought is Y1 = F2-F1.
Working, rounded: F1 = 0.00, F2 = 0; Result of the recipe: 0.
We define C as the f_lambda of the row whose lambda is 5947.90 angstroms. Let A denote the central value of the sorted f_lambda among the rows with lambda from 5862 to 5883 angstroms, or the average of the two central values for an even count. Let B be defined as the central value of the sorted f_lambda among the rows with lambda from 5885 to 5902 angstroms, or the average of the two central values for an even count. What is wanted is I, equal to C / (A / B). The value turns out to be 20.6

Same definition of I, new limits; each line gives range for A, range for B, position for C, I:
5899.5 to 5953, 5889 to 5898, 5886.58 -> 20.3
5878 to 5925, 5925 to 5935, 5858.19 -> 21.9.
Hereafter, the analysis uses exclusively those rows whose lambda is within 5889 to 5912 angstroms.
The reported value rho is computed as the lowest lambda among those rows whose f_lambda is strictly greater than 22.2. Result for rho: 5893.37 angstroms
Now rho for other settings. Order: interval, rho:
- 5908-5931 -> 5913.76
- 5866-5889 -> 5867.64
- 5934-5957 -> 5934.22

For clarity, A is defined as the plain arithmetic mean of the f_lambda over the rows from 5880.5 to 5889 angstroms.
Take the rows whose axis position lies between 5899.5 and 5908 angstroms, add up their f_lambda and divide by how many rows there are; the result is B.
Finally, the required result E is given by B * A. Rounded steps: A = 22.1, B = 19.8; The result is 437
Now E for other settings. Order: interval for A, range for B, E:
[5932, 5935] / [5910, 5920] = 460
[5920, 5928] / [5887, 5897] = 365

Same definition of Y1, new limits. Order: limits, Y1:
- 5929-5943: 3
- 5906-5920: 0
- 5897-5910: 1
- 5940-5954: 8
